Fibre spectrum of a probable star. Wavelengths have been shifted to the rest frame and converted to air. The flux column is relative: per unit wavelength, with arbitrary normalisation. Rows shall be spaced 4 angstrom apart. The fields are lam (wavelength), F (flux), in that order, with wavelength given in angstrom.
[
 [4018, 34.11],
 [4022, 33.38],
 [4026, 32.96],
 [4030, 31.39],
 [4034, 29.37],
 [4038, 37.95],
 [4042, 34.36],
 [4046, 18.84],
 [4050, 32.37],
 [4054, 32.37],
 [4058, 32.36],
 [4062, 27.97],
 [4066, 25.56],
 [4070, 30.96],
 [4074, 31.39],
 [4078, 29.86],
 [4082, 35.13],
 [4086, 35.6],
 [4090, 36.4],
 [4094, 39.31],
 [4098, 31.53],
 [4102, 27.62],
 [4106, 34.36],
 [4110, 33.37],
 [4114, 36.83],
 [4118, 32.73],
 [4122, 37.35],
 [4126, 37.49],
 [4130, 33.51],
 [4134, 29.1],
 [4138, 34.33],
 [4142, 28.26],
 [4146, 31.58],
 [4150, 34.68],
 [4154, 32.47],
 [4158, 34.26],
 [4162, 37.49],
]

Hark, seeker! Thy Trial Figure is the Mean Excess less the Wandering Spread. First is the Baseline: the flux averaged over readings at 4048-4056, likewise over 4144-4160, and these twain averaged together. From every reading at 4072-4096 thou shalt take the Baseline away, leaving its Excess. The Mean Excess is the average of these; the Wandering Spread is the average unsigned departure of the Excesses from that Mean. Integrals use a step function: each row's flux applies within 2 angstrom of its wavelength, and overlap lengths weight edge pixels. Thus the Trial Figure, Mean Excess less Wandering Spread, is -0.9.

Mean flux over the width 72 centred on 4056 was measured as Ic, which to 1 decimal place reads 31.6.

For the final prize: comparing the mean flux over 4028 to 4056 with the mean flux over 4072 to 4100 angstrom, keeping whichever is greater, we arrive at 34.2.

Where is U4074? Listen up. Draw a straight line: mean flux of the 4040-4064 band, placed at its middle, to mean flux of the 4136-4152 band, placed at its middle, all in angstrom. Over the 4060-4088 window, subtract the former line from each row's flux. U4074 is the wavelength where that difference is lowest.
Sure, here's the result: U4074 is 4066 angstrom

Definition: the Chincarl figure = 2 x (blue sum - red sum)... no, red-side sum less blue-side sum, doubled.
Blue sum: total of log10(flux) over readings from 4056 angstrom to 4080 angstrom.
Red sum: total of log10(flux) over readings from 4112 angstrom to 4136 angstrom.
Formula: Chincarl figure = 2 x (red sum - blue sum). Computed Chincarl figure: 0.8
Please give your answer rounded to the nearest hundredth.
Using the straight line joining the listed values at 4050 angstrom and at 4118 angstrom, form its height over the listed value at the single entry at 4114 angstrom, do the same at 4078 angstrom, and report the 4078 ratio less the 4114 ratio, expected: 0.20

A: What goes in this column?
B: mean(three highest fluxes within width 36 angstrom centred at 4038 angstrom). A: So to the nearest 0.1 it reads 35.2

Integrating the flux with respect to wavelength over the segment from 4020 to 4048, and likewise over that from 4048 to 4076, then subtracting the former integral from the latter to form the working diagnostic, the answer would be -21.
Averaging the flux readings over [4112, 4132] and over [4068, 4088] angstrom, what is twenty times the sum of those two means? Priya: 1363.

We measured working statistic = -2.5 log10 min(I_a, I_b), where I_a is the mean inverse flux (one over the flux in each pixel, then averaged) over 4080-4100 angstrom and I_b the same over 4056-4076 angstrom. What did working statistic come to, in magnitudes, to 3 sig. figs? 3.87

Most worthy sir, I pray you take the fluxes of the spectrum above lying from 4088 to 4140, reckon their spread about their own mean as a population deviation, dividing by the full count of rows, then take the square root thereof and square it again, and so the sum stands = 3.3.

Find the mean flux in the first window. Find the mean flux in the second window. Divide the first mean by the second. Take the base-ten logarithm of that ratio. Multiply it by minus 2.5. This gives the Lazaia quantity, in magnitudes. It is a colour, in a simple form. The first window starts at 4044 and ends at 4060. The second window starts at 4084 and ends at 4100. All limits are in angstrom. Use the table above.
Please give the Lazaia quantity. 0.23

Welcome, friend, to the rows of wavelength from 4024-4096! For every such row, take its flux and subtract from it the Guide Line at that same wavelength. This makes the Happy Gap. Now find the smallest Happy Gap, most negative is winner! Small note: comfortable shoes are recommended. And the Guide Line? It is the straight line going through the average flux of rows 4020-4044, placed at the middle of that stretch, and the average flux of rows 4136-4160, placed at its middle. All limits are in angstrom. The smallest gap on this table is -14.3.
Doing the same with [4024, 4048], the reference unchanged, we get -14.3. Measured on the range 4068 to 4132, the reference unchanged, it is -5.2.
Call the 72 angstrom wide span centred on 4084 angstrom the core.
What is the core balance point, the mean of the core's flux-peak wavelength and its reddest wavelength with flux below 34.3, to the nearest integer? 4106 angstrom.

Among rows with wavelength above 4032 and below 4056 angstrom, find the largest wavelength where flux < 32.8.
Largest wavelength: 4054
